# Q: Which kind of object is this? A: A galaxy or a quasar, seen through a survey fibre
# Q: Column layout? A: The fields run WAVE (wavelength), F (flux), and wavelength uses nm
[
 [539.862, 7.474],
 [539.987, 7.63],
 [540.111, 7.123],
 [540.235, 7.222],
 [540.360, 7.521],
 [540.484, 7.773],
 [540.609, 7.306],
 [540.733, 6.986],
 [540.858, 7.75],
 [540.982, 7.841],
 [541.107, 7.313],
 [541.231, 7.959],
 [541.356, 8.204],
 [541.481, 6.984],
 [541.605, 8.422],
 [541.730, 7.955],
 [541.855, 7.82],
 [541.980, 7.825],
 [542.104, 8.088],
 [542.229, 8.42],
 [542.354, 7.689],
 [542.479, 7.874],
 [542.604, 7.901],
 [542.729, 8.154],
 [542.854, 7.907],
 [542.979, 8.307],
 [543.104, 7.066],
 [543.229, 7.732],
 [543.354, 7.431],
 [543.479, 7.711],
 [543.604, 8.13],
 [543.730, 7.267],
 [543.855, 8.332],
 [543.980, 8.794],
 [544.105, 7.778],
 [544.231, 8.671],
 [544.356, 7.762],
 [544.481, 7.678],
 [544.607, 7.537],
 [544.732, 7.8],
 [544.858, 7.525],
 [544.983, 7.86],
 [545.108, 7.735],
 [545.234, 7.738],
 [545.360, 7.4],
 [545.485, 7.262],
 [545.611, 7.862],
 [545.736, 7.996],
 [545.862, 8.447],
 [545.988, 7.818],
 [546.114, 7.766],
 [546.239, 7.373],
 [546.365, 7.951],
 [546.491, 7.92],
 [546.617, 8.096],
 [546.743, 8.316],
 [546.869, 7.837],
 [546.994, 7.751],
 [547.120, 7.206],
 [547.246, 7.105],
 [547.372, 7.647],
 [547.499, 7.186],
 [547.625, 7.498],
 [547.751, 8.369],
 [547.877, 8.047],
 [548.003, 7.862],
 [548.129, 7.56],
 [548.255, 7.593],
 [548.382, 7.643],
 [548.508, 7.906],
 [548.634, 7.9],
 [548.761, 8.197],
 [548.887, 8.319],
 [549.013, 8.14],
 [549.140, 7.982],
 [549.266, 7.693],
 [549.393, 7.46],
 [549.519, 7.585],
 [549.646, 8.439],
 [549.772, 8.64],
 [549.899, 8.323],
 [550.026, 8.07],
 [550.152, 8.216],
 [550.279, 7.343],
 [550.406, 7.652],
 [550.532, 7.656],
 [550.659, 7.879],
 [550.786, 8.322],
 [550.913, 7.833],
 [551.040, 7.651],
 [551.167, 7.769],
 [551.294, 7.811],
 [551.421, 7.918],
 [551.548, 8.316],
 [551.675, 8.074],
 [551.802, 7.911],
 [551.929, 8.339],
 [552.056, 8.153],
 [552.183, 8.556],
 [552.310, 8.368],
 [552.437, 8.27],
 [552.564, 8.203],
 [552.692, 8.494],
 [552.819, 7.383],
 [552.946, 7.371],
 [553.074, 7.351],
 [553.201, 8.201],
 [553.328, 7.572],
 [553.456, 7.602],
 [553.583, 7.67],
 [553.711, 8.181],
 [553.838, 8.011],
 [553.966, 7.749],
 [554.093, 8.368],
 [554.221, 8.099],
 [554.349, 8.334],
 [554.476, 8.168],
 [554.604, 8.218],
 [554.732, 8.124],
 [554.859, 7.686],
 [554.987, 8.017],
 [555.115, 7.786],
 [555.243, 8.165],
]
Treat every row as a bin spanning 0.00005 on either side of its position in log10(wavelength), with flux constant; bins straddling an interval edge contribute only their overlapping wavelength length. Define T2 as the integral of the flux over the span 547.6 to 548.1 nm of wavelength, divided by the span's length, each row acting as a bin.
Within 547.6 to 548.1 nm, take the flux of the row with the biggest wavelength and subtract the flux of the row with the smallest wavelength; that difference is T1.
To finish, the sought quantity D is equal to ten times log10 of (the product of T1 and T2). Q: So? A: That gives 4.6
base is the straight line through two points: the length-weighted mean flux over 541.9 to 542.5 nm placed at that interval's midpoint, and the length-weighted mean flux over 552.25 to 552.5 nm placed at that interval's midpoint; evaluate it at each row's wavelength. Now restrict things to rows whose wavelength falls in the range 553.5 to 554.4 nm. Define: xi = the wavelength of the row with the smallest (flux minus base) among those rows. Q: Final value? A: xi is 553.583 nm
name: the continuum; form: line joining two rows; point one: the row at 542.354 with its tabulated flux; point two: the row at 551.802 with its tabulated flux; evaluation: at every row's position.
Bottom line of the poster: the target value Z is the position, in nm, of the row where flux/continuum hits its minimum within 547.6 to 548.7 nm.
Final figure 547.625 nm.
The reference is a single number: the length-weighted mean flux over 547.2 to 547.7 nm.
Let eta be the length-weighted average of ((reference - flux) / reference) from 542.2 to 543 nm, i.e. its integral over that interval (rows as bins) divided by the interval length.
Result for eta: -0.08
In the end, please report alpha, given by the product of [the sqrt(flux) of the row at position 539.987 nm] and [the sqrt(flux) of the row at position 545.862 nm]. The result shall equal 8.0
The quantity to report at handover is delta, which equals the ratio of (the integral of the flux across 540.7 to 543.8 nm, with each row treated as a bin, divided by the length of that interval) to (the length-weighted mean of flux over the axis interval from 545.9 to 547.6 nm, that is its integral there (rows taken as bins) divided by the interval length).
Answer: 1.01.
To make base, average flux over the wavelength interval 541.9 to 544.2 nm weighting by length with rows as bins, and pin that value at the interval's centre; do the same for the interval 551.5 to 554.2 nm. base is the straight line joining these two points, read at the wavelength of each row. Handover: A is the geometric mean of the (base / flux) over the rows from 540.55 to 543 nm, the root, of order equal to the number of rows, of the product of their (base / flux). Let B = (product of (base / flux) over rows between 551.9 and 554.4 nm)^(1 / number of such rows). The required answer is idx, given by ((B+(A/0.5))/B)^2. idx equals 9.12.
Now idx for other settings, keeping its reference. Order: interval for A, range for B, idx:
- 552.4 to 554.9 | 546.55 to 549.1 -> 8.86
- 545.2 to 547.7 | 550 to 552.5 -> 9.40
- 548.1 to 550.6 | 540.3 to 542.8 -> 8.91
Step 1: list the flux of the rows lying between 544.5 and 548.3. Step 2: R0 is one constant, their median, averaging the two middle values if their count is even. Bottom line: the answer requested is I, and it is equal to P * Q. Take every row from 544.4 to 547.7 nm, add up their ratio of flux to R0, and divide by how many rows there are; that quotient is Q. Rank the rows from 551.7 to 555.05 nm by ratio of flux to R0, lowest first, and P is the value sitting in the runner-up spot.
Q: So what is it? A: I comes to 0.943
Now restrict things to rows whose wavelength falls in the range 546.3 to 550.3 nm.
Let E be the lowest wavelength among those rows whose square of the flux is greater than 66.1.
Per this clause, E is 546.743 nm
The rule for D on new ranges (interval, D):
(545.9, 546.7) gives 3.4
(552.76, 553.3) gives 7.9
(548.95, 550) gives 1.7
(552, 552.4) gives 2.6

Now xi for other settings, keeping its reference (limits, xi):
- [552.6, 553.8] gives 553.074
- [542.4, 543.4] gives 543.104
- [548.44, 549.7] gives 549.393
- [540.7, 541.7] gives 541.481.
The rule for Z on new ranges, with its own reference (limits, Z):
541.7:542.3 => 541.855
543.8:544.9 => 544.858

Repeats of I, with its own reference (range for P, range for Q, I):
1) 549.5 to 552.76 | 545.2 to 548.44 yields 0.975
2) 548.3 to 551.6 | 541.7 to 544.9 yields 0.978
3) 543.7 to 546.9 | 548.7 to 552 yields 0.964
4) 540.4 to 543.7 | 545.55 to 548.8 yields 0.905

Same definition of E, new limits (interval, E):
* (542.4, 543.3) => 542.729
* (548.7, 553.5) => 548.761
